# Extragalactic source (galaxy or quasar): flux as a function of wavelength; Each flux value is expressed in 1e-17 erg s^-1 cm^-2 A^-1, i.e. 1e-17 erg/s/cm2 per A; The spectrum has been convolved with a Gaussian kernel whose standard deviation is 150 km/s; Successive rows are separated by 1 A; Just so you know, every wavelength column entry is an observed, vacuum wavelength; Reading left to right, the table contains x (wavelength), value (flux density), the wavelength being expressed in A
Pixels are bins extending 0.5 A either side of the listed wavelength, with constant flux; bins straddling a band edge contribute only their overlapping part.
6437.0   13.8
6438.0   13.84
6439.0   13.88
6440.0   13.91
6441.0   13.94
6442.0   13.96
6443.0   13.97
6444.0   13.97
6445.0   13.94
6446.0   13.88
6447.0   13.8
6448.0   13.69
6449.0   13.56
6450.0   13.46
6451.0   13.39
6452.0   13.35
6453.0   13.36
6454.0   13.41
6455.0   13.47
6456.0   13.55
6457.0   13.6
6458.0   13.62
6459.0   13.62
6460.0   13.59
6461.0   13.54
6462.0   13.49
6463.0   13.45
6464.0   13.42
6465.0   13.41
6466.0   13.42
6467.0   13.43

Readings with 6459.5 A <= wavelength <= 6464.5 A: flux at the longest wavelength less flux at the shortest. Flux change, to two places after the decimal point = -0.17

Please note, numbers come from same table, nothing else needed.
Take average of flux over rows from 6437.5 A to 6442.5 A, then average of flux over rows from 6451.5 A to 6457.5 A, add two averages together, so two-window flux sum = 27.4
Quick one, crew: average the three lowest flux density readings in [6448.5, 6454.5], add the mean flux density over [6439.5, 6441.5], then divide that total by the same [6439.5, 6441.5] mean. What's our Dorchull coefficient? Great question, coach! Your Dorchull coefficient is 1.96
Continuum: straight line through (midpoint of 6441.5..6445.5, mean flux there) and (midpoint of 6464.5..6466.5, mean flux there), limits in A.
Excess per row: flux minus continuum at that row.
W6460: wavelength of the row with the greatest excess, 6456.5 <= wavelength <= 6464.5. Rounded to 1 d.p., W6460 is 6459.0 A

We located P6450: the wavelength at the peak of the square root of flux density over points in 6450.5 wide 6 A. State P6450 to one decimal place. 6448.0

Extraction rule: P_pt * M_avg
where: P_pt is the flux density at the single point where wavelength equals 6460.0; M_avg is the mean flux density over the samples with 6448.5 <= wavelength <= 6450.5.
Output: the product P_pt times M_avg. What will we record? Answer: 183.6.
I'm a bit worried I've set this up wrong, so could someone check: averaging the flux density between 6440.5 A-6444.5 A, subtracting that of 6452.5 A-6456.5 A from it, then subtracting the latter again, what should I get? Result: -12.9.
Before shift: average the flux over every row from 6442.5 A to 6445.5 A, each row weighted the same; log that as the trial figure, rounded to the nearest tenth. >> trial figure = 14.0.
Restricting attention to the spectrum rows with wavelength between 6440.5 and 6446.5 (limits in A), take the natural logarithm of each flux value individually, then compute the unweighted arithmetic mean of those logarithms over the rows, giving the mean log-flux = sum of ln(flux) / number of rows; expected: 2.63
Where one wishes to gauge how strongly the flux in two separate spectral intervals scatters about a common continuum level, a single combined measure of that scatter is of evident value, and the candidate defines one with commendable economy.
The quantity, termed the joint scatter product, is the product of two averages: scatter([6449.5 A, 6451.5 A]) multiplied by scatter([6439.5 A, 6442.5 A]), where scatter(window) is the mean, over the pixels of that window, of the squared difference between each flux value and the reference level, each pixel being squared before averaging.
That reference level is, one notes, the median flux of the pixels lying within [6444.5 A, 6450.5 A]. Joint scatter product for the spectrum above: 0.0039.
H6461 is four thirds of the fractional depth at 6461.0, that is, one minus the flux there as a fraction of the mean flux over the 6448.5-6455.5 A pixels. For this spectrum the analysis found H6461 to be -0.011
